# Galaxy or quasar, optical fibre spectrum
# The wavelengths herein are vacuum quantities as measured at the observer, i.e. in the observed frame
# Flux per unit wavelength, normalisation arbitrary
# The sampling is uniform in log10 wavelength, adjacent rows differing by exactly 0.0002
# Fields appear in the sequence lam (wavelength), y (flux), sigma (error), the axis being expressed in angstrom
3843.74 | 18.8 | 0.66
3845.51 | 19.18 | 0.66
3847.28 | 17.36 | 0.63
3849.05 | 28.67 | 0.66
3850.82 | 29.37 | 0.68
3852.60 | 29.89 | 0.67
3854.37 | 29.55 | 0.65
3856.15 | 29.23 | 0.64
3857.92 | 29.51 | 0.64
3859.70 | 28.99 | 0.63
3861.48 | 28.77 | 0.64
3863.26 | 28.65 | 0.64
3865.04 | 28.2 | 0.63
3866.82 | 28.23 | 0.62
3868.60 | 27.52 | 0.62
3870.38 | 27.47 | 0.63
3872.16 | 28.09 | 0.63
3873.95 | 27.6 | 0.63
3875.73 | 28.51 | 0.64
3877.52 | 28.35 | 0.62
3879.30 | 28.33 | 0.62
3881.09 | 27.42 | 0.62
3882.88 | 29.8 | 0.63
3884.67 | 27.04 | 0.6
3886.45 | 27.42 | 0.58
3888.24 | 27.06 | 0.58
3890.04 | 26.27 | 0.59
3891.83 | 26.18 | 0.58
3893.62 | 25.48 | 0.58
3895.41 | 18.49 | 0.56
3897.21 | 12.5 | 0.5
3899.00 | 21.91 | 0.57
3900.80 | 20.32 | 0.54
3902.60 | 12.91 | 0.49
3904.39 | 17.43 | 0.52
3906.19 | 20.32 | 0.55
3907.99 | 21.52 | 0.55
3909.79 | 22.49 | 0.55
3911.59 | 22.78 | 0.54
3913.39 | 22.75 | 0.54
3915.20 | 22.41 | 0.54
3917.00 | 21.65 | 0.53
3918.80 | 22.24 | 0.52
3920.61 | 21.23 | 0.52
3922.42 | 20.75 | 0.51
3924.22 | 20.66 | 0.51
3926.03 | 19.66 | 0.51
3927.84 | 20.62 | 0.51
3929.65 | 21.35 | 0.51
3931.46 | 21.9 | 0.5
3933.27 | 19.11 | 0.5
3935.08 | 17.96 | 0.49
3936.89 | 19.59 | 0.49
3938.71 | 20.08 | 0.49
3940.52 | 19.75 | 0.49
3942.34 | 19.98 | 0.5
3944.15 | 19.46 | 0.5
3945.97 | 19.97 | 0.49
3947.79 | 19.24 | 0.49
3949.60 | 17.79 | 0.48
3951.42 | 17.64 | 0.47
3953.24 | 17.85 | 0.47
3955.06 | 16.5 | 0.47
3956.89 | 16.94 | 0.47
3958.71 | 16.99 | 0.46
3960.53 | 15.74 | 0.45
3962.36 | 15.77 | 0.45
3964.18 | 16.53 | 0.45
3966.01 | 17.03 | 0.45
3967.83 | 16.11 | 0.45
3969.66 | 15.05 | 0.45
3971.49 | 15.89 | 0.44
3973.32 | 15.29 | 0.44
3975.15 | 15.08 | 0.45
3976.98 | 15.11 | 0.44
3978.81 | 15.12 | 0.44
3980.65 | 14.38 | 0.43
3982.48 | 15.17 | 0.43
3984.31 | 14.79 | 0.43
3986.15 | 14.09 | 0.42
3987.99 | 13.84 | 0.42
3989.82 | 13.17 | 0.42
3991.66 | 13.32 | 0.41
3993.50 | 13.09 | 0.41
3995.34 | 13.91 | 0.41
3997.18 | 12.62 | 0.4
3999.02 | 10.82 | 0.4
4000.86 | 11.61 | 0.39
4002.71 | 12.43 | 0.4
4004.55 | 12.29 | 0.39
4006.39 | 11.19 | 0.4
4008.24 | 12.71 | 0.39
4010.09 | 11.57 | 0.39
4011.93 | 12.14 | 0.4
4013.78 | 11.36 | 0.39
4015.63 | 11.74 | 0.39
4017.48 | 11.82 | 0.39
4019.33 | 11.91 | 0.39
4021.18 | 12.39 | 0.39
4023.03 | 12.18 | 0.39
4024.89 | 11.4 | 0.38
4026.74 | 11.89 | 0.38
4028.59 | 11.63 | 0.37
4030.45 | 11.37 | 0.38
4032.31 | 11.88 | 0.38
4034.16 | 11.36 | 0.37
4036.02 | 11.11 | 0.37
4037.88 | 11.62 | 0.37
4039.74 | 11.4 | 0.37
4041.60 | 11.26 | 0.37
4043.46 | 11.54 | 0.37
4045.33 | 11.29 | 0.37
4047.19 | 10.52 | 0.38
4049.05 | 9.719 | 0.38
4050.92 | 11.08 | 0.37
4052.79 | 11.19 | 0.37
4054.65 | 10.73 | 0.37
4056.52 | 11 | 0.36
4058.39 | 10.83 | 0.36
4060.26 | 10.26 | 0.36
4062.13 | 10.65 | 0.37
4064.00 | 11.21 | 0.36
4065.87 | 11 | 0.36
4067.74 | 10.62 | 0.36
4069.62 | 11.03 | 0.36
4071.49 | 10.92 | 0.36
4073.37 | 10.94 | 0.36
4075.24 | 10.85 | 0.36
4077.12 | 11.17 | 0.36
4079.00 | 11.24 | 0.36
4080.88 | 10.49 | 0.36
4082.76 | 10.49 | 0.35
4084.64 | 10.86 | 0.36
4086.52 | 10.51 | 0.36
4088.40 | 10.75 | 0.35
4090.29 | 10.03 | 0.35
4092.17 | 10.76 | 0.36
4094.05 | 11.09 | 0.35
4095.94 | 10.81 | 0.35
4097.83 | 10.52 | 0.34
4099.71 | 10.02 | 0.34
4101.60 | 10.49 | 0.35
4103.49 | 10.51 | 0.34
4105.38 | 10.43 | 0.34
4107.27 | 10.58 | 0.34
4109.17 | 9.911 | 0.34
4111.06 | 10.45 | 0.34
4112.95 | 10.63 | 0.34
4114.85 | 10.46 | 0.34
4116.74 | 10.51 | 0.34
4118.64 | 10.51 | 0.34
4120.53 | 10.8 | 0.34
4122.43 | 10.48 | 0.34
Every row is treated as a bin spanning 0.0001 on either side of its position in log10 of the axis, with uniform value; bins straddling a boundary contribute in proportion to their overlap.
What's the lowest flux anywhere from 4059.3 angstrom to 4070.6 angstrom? 10.26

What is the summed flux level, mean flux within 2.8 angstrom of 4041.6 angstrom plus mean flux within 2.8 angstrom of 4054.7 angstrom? 22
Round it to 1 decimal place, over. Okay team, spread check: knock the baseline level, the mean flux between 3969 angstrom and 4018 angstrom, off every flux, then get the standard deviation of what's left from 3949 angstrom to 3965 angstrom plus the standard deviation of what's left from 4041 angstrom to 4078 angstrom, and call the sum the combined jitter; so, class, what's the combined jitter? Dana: 1.2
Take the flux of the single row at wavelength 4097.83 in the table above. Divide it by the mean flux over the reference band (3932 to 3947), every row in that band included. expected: 0.5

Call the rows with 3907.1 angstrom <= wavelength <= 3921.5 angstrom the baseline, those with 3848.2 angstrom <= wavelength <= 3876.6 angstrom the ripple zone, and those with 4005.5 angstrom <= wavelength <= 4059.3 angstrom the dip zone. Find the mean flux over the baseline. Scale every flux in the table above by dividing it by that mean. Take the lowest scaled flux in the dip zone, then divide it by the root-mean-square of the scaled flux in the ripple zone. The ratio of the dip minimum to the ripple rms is 0.339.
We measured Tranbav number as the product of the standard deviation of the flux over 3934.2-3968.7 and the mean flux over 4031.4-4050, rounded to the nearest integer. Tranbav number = 17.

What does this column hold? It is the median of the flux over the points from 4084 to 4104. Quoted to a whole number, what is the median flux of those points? 11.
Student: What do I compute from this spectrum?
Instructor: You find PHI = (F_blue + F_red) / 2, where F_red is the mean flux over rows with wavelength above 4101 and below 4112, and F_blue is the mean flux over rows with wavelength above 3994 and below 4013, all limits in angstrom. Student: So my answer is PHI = 11.3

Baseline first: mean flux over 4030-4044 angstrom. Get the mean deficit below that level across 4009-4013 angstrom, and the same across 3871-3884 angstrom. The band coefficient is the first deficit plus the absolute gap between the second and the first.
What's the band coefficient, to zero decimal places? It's 16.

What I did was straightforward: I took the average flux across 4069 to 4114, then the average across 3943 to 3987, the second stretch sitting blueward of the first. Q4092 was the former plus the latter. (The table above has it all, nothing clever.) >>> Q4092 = 27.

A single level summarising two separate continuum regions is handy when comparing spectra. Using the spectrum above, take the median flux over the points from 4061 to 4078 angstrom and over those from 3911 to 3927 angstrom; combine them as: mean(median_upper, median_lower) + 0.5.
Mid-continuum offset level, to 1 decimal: 16.8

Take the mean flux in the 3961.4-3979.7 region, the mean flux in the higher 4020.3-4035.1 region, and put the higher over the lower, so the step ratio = 0.75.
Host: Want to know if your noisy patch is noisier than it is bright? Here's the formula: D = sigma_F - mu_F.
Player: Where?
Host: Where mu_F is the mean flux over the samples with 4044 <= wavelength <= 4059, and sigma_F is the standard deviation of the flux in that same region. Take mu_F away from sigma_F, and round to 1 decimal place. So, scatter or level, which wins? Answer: -10.3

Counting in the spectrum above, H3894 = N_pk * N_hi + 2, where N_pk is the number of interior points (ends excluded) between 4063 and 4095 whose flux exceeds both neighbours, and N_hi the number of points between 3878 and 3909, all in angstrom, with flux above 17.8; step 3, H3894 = 72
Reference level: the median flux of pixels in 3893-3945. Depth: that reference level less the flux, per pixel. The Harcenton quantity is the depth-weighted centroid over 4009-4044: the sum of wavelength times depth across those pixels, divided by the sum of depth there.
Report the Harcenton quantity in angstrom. 4026.9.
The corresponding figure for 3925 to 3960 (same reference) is 3949.8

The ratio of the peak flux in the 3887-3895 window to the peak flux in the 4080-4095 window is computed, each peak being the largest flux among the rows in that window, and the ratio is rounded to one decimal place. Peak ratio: 2.4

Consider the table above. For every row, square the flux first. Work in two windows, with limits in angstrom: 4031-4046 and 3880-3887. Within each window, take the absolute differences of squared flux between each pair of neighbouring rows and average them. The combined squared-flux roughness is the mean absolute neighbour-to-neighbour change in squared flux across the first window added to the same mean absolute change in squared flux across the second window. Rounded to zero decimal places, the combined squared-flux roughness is 112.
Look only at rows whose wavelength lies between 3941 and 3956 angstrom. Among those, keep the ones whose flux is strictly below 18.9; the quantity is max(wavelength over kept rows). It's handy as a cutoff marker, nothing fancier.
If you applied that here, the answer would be 3955.06 angstrom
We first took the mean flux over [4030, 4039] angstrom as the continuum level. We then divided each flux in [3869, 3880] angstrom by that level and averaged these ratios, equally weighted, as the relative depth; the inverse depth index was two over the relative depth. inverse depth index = 0.82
